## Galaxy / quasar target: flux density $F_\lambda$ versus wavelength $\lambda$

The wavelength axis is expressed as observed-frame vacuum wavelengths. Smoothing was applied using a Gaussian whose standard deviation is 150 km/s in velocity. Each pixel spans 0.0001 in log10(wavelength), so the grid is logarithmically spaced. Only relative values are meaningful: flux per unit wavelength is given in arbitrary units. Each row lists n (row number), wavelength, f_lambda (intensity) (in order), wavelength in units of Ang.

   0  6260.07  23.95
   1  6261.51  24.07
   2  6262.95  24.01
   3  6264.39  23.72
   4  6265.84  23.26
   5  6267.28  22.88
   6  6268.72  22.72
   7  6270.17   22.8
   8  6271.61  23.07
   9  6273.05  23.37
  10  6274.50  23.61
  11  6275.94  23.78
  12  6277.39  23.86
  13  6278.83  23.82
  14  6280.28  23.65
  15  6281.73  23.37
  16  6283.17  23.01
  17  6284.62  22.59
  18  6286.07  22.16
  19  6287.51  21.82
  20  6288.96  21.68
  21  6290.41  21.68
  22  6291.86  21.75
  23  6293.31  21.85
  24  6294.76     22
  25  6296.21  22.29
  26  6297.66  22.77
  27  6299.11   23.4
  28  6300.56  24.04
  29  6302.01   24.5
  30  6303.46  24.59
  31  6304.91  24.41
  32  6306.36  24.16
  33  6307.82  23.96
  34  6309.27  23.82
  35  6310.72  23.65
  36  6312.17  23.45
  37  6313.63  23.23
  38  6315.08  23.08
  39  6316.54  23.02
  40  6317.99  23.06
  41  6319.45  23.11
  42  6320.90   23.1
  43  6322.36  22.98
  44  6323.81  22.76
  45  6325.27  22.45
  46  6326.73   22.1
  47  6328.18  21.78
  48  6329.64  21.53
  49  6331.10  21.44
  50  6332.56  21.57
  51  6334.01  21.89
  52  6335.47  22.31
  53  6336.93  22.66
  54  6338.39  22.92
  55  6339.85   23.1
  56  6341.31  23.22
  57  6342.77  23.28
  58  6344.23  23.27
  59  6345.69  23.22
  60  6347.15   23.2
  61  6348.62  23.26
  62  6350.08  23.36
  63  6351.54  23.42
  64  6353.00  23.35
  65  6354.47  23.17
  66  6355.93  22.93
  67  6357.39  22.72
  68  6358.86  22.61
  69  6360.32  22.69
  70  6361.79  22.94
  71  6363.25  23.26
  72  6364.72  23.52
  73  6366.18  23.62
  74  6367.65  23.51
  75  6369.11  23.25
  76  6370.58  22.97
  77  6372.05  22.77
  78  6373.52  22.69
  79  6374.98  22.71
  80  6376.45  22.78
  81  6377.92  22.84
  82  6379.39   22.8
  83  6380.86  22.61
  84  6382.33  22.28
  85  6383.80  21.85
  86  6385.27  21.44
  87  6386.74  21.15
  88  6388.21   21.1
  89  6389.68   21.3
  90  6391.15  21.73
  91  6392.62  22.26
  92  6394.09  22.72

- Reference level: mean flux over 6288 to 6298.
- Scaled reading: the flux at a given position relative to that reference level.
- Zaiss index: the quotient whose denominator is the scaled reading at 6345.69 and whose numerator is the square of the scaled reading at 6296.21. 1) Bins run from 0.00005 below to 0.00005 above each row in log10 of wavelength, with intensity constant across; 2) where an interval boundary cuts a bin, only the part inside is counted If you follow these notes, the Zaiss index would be 0.97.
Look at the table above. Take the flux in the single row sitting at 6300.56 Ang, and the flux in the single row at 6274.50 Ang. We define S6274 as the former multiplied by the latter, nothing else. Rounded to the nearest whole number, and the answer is 568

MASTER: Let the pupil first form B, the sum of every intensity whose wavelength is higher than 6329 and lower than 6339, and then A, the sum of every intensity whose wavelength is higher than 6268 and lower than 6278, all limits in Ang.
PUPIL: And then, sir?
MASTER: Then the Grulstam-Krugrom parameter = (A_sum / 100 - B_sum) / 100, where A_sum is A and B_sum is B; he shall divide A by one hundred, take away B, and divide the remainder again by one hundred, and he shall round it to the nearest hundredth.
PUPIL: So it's -1.53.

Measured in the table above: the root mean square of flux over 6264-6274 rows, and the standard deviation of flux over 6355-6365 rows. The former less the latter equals 22.8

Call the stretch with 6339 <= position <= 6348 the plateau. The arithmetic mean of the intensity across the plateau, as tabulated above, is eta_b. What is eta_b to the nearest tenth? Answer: 23.2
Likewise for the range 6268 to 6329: 23.1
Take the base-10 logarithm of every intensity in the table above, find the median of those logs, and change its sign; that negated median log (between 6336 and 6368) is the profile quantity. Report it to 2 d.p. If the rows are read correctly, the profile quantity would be -1.37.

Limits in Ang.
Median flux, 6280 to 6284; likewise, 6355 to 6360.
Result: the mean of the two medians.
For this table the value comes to 23.0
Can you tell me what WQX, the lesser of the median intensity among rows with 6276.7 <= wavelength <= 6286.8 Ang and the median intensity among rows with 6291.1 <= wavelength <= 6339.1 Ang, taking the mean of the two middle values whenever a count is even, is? 23.0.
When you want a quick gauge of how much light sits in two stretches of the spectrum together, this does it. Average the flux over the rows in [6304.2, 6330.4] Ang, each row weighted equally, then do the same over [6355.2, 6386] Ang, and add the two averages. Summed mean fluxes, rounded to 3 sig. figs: 45.9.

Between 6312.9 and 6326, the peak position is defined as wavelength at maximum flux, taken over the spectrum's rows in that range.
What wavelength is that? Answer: 6313.63 Ang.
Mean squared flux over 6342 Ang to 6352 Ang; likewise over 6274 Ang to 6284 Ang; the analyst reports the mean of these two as 549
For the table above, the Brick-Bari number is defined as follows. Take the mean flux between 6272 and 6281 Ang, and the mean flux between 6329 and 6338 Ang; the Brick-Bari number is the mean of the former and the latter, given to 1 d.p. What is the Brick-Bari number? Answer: 22.8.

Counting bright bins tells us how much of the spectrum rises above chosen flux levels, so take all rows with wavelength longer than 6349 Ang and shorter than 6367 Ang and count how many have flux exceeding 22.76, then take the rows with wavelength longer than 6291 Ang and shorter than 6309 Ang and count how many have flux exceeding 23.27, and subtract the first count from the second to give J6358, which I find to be -2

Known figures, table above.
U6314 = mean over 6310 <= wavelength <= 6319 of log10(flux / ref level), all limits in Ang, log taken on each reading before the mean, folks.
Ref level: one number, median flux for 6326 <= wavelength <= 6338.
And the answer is 0.027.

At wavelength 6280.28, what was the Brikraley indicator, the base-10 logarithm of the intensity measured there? 1.37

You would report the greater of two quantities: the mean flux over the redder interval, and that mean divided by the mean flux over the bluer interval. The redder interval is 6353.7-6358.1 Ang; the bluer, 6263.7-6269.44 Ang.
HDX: 22.94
